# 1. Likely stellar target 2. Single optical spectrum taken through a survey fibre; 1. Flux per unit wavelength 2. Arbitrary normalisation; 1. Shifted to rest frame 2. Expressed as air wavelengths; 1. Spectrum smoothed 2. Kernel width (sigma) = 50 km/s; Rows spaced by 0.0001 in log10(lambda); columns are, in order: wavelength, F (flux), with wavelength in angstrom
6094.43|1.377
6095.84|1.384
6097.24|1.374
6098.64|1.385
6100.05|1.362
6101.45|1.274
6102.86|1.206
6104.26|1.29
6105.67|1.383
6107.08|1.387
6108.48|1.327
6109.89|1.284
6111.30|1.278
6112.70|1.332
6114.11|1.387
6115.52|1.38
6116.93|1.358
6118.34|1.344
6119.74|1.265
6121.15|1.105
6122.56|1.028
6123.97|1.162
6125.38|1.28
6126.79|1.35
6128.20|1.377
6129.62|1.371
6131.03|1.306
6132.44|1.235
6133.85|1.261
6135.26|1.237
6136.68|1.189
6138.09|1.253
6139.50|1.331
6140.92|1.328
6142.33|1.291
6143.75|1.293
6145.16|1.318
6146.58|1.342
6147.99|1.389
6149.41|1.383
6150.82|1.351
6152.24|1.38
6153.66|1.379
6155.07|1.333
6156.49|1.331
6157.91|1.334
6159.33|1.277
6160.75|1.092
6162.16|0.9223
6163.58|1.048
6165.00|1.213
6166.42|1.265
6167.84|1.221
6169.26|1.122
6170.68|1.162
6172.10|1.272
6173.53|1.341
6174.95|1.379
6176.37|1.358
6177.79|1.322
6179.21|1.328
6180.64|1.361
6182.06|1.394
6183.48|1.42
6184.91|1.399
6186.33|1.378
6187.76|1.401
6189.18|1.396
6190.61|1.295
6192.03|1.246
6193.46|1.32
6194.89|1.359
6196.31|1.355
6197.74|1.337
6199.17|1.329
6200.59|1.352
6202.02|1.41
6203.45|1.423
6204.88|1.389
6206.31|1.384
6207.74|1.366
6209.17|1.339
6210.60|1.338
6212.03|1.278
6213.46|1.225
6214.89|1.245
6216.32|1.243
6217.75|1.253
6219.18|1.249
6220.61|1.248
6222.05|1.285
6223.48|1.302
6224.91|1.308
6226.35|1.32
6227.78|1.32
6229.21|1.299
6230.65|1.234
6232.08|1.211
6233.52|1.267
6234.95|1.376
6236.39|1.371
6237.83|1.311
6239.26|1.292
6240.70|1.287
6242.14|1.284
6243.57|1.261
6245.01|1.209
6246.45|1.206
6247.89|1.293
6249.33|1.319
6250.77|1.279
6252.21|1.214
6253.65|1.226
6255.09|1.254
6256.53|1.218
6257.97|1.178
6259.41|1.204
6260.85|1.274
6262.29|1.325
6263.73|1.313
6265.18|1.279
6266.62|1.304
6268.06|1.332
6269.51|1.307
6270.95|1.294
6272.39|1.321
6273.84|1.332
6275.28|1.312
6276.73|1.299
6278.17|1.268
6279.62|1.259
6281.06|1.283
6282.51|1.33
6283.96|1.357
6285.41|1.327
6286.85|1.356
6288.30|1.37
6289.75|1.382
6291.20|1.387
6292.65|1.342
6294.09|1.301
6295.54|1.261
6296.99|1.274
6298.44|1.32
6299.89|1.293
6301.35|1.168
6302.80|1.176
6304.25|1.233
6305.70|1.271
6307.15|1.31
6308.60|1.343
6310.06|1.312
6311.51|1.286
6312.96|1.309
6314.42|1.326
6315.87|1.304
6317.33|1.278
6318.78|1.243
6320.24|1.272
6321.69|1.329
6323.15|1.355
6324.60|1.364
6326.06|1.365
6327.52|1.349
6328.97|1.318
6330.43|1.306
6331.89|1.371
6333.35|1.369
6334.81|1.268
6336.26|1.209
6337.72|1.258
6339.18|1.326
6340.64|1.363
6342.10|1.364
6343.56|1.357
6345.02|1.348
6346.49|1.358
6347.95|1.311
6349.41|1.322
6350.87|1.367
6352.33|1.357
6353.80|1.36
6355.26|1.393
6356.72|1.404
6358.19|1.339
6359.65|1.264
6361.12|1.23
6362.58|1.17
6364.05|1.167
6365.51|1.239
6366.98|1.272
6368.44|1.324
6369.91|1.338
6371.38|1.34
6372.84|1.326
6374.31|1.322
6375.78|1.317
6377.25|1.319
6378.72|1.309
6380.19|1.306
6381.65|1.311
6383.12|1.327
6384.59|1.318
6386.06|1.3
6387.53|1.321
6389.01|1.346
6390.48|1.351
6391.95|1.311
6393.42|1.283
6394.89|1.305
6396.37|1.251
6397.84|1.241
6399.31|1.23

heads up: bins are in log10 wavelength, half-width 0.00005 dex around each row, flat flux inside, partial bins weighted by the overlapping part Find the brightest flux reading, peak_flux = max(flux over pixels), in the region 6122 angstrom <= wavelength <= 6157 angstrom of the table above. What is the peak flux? 1.389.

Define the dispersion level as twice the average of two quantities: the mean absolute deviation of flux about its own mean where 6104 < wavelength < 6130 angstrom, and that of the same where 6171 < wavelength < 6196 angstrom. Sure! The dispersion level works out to 0.113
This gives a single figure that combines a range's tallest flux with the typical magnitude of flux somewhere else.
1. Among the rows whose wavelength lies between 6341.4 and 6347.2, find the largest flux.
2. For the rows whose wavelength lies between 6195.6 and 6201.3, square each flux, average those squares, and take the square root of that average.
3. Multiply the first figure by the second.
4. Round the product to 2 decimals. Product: 1.83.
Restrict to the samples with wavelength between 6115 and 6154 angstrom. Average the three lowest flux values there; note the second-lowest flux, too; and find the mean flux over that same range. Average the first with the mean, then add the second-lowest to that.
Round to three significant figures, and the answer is 2.30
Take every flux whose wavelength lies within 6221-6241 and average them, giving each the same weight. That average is 1.30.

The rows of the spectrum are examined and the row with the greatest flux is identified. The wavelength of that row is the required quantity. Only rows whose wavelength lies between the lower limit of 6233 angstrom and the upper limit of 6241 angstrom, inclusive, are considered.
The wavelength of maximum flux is 6234.95 angstrom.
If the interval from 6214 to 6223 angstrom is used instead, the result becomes 6222.05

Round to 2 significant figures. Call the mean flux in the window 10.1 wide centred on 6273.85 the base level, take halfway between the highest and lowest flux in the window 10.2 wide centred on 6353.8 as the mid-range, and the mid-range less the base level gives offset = 0.058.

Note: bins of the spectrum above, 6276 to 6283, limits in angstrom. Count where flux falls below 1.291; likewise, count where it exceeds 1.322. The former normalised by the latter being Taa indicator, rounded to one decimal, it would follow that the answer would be 3.0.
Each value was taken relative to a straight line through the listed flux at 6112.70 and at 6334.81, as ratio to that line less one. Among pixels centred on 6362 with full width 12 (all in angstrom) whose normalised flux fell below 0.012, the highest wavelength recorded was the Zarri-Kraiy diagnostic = 6366.98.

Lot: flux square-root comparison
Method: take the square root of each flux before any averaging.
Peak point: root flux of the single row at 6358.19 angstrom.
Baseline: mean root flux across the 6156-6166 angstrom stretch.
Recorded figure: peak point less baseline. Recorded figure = 0.076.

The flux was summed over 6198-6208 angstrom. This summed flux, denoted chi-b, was 9.7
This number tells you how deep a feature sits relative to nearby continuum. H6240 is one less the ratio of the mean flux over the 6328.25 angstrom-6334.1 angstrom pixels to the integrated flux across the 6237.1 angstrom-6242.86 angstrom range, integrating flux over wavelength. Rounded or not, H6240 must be 0.820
